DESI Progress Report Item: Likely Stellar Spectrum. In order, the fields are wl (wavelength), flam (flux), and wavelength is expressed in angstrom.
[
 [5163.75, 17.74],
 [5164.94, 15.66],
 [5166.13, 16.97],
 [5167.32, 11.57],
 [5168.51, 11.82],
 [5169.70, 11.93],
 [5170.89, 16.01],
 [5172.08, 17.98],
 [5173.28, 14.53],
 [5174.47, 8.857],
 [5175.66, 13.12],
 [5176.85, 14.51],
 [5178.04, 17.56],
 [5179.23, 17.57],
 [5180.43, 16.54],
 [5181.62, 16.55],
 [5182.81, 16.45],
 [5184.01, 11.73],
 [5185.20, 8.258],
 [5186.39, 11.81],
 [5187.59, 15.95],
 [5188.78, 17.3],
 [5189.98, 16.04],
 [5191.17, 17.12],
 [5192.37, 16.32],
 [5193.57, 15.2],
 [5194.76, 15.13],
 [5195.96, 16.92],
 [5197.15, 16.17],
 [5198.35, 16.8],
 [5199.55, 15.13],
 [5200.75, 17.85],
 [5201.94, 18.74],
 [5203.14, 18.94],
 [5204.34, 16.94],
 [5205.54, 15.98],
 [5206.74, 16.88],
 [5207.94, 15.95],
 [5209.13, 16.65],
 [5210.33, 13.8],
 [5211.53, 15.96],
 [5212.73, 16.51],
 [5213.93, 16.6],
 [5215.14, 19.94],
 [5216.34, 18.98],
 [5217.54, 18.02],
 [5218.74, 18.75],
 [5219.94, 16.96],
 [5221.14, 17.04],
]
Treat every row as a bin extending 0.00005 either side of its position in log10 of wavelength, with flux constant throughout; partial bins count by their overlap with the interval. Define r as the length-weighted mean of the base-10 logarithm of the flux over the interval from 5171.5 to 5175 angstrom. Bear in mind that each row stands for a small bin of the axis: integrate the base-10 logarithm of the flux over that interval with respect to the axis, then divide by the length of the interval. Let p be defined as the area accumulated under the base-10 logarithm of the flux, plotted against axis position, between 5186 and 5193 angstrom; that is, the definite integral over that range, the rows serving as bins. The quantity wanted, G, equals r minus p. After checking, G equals -7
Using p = 8.4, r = 1.12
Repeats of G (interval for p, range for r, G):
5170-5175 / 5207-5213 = -4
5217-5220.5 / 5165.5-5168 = -3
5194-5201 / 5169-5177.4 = -7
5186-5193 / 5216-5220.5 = -7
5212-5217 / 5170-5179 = -5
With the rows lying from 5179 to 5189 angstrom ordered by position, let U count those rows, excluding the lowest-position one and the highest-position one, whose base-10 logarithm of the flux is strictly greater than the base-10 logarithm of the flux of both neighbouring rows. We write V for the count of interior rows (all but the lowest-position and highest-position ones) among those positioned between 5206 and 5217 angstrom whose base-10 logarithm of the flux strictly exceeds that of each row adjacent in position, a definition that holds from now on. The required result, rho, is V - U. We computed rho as 1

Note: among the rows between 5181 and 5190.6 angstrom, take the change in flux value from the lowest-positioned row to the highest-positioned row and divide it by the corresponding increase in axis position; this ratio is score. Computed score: -0.1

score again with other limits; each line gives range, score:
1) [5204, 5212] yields -0.1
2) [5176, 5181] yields 0.6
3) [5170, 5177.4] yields -0.3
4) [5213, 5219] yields 0.4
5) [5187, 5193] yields 0.1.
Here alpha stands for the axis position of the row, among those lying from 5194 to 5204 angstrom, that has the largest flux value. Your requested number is 5203.14 angstrom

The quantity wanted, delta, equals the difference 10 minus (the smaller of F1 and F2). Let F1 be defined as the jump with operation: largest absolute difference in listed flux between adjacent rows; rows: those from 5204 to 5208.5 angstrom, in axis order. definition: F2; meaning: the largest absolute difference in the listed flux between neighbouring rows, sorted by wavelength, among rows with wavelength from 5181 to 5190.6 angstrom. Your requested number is 9.0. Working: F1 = 1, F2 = 4.7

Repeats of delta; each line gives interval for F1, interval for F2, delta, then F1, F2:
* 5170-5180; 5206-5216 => 6.7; 6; 3.3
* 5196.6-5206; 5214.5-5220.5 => 8.2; 3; 1.8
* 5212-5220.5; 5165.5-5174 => 6.7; 3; 5.4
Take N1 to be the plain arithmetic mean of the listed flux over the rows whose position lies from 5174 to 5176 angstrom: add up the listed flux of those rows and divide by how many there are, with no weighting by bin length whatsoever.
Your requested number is 11.0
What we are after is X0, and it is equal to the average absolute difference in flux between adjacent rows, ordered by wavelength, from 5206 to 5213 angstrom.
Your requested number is 1.44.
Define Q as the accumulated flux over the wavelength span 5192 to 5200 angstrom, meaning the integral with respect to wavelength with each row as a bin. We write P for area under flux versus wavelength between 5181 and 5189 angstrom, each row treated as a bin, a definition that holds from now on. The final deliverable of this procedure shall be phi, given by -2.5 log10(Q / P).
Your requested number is -0.15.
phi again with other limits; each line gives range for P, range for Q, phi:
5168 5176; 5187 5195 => -0.20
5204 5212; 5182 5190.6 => 0.07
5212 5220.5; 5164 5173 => 0.16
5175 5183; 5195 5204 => -0.20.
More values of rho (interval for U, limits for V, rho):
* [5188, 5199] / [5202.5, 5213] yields 0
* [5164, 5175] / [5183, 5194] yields 0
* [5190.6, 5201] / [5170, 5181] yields 0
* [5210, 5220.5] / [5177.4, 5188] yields 0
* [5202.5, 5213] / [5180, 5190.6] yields 0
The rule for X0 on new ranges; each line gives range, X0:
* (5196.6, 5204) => 1.22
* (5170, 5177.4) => 3.35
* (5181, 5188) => 3.20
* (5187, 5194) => 1.12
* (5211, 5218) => 1.18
